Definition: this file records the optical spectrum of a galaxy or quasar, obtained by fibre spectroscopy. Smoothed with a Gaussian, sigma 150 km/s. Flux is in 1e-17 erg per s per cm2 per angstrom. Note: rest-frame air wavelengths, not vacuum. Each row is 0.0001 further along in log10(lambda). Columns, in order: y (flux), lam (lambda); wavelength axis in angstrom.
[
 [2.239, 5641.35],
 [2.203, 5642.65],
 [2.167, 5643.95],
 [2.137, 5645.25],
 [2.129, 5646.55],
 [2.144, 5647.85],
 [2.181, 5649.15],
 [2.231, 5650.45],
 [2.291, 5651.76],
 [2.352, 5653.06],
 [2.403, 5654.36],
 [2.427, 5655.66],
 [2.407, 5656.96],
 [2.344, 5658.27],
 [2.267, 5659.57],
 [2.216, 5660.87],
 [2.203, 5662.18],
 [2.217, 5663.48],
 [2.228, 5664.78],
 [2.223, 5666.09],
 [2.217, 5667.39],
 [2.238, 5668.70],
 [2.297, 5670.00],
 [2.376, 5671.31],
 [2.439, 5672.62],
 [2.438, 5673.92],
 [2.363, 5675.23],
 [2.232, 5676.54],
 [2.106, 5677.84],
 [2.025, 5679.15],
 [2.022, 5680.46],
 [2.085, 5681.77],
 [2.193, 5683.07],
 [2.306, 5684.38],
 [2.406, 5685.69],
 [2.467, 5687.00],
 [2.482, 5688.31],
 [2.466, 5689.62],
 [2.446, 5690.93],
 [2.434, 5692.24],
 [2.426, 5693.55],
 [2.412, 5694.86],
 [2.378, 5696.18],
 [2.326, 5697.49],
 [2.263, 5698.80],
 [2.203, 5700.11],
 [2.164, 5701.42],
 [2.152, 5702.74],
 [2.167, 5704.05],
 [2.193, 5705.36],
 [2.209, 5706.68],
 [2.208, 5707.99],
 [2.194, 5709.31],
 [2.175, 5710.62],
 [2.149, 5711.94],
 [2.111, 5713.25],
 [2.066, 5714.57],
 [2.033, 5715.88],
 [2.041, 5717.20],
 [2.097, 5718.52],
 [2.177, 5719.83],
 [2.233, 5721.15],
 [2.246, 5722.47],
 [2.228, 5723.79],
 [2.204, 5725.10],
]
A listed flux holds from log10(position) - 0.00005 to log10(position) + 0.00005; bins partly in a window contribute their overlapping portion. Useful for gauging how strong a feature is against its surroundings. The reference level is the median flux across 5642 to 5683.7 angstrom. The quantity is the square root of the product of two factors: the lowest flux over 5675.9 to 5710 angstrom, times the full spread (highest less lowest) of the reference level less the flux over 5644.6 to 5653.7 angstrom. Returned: 0.671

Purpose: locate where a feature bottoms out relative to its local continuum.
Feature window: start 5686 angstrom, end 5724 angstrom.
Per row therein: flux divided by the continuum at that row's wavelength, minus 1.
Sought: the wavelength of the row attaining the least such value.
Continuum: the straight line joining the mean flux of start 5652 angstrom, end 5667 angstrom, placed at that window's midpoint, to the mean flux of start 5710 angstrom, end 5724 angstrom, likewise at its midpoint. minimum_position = 5715.88 angstrom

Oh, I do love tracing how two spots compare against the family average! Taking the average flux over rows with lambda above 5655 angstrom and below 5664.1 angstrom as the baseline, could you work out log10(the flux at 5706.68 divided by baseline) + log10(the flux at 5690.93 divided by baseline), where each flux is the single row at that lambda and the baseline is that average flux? 0.010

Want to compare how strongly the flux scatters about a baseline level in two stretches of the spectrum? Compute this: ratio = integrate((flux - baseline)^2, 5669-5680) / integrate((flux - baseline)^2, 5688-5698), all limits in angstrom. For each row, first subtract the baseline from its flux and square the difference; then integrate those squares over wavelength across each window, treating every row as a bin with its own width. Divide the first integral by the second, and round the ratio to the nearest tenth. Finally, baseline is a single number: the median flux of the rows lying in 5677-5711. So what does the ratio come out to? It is 0.6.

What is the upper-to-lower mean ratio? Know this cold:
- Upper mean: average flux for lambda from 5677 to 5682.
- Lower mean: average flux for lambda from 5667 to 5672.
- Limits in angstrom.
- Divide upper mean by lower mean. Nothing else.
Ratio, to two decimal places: 0.90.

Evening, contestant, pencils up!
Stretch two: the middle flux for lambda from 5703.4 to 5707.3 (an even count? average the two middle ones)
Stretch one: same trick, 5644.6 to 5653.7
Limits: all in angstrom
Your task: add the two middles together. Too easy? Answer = 4.37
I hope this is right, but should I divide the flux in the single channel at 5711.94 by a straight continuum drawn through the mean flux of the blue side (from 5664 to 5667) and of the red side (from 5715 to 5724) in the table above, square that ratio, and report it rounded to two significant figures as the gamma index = 0.99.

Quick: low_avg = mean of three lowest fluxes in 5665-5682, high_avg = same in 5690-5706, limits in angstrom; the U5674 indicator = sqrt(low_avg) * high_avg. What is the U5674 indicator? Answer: 3.09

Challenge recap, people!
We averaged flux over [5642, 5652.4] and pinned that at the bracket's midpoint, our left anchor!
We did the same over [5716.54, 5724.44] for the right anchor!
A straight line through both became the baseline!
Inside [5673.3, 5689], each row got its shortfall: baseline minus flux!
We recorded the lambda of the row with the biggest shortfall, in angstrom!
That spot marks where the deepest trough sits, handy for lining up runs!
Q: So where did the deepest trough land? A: 5680.46 angstrom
